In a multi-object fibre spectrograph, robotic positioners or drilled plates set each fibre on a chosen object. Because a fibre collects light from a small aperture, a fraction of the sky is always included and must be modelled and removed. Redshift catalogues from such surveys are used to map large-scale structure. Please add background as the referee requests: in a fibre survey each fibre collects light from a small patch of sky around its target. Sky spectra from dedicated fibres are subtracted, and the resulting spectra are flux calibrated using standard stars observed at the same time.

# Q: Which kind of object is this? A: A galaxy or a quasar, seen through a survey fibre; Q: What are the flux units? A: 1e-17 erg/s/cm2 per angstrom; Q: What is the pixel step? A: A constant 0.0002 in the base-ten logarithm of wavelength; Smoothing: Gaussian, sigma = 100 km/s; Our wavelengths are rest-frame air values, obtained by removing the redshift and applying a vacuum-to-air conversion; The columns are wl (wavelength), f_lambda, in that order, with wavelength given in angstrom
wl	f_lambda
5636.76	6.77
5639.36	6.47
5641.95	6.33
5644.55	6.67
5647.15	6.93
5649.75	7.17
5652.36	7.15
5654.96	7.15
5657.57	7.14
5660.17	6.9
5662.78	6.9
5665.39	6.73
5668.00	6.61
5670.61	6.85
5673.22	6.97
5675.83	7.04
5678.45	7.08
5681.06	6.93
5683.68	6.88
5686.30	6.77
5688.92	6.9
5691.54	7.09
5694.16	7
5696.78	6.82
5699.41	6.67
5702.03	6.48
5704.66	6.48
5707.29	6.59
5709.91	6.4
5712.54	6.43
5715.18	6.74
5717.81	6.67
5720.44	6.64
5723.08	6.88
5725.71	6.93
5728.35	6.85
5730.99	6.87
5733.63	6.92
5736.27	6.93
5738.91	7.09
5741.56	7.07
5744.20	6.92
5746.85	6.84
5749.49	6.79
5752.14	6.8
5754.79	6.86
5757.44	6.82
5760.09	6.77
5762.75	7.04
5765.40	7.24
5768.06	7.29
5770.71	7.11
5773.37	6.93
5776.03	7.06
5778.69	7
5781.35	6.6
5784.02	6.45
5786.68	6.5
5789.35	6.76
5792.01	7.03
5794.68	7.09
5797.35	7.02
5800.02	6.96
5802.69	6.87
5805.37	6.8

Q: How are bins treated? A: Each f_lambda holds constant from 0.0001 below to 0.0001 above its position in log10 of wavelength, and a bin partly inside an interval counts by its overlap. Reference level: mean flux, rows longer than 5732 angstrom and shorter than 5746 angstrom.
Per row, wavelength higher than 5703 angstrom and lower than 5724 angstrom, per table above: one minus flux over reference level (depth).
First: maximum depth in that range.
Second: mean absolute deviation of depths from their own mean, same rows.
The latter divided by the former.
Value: 0.22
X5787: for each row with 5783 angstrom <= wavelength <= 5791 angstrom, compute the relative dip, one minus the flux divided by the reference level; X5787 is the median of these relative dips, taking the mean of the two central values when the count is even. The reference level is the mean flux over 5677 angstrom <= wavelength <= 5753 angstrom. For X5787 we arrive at 0.045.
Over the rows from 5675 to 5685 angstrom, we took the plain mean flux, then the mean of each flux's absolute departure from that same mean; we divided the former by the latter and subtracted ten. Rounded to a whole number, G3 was 80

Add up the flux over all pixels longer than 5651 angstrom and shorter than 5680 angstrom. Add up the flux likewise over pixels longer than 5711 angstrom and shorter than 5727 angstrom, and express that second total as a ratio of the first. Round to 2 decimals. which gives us 0.53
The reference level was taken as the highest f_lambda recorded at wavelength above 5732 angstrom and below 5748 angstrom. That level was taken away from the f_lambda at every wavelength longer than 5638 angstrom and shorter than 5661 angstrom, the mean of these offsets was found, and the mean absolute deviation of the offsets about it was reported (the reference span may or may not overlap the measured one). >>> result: 0.26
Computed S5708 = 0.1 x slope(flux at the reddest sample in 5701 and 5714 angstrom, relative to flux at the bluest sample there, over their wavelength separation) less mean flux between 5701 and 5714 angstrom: -6.48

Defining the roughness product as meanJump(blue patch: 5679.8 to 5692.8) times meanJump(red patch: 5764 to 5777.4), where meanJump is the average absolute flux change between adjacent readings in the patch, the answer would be 0.016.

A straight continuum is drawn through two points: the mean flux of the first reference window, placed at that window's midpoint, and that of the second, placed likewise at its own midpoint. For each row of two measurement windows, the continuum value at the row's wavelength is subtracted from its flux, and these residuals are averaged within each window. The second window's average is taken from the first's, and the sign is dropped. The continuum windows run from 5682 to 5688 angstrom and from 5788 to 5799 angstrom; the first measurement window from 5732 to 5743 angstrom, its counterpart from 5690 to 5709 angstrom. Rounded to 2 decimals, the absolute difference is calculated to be 0.22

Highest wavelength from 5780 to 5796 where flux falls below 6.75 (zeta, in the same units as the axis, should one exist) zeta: 5786.68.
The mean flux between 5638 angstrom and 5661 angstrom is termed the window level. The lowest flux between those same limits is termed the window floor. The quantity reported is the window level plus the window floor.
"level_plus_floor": 13.2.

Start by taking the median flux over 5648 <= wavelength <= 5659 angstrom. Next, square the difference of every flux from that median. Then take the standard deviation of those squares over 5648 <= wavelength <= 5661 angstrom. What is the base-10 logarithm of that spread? -1.6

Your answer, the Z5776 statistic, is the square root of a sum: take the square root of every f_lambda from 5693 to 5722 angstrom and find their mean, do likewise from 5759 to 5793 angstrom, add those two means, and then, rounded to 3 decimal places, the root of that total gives 2.281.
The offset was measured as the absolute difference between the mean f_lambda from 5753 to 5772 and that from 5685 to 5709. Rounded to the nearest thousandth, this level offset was 0.263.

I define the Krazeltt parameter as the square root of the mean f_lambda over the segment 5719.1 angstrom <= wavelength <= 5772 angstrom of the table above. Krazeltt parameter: 2.63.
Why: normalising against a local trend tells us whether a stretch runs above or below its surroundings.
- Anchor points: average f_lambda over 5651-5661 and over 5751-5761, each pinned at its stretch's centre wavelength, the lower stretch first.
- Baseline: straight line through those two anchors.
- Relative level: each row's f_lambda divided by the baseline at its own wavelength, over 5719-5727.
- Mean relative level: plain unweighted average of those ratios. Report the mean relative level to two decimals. 0.99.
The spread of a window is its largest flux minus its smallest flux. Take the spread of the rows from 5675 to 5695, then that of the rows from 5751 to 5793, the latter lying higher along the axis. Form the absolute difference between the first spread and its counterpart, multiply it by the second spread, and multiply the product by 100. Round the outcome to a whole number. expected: 44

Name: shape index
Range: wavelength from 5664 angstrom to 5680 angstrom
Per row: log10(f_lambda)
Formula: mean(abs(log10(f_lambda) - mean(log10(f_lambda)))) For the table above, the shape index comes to 0.009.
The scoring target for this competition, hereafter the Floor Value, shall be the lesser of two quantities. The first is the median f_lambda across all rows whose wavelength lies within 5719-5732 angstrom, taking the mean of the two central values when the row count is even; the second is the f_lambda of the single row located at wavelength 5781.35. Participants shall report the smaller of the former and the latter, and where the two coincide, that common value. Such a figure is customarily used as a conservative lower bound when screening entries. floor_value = 6.60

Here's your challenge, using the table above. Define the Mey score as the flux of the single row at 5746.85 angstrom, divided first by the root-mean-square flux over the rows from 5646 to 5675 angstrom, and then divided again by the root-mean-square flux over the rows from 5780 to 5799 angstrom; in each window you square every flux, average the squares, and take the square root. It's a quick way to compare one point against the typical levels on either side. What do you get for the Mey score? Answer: 0.145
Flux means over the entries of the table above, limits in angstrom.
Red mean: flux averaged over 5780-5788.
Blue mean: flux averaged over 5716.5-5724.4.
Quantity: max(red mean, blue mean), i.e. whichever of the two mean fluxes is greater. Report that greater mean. 6.73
